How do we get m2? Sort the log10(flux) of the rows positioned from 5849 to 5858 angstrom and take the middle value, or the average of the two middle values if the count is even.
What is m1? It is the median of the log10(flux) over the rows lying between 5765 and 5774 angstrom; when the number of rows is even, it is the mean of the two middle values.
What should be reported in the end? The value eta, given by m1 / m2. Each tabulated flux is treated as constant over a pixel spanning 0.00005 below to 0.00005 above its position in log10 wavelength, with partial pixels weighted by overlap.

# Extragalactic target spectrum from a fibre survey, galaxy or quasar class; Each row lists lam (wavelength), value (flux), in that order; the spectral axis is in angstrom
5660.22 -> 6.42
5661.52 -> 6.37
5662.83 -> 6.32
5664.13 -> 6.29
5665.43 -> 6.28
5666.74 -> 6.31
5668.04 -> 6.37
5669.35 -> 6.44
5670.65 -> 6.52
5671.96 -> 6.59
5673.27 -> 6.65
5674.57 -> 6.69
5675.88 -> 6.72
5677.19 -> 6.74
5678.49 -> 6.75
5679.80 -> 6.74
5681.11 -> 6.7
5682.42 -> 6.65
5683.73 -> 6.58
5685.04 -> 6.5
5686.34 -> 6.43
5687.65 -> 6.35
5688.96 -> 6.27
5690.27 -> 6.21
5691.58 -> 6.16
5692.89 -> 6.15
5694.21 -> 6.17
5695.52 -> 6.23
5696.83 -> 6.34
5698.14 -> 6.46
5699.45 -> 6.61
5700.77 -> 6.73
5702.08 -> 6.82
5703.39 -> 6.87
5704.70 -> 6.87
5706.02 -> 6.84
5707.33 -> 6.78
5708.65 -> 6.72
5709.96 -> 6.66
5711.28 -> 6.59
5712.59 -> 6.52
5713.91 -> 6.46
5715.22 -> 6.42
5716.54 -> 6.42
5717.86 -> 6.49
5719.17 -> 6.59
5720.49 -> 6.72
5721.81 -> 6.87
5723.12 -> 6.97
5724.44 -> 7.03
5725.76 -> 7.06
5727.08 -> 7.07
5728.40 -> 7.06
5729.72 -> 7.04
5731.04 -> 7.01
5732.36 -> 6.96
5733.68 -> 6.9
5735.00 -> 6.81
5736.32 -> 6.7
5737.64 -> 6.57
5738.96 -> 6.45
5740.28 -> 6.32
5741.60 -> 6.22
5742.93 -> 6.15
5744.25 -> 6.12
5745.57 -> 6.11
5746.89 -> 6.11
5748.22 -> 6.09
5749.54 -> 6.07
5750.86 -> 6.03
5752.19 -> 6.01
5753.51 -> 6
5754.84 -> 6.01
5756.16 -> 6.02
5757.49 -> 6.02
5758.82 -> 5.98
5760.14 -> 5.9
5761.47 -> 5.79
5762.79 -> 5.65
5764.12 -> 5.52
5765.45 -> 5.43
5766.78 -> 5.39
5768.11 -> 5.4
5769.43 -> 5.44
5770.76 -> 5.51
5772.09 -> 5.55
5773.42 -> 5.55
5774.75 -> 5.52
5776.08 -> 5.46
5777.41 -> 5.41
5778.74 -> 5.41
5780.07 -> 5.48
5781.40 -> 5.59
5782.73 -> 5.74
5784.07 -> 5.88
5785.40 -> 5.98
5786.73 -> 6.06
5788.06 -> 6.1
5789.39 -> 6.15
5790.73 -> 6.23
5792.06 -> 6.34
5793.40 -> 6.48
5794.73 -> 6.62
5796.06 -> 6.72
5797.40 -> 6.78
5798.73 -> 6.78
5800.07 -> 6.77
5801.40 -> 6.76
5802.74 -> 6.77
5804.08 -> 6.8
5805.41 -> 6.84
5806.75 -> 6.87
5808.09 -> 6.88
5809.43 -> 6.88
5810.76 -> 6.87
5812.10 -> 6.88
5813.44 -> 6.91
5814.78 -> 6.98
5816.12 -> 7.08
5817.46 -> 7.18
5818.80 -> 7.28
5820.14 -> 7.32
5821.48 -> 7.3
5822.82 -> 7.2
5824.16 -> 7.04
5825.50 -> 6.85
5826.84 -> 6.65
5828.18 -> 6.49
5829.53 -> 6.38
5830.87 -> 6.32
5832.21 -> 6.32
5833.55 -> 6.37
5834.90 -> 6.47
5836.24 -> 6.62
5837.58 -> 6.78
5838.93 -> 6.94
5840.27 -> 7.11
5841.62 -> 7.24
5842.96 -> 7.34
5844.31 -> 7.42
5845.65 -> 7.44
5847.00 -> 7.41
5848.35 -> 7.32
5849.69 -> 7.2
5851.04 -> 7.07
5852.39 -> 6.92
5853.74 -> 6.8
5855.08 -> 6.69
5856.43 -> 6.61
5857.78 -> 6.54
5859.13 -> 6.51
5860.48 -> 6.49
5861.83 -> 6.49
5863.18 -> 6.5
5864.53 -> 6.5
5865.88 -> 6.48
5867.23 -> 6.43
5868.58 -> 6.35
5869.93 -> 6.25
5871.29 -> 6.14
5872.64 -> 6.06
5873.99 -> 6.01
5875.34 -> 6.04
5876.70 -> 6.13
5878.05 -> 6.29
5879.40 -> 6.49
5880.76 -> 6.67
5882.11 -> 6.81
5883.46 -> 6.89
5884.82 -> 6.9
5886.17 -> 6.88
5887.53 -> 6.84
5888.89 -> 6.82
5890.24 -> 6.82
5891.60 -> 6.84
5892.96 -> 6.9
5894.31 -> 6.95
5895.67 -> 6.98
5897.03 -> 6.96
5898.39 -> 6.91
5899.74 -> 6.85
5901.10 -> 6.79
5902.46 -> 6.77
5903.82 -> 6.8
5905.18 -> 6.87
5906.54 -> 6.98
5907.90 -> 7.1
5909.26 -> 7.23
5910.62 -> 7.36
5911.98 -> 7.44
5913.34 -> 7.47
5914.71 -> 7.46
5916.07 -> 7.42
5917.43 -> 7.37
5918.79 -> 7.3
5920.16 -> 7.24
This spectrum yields 0.88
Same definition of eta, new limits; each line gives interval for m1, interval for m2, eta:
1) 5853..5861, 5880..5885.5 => 0.98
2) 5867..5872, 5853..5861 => 0.98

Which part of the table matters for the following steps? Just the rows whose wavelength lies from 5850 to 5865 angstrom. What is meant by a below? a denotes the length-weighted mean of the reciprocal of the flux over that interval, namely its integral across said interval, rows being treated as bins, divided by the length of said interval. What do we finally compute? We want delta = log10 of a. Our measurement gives -0.823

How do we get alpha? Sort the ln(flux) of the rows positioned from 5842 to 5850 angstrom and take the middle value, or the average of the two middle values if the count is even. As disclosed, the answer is 2.00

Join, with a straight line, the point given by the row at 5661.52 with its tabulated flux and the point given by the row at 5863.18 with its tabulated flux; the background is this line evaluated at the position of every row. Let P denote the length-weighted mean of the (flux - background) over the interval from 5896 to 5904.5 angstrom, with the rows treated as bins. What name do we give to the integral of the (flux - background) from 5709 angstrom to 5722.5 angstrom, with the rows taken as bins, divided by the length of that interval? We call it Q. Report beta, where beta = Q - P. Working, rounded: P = 0.33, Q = 0.17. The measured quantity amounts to -0.15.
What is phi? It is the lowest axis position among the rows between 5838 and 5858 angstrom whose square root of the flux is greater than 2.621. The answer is 5838.93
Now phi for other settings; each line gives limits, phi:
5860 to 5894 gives 5883.46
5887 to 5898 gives 5892.96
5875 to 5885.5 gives 5883.46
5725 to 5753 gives 5725.76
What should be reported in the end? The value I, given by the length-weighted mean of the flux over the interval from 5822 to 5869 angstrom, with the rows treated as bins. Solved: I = 6.8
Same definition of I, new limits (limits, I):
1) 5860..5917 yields 6.8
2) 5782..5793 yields 6.1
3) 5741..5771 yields 5.9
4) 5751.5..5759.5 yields 6.0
